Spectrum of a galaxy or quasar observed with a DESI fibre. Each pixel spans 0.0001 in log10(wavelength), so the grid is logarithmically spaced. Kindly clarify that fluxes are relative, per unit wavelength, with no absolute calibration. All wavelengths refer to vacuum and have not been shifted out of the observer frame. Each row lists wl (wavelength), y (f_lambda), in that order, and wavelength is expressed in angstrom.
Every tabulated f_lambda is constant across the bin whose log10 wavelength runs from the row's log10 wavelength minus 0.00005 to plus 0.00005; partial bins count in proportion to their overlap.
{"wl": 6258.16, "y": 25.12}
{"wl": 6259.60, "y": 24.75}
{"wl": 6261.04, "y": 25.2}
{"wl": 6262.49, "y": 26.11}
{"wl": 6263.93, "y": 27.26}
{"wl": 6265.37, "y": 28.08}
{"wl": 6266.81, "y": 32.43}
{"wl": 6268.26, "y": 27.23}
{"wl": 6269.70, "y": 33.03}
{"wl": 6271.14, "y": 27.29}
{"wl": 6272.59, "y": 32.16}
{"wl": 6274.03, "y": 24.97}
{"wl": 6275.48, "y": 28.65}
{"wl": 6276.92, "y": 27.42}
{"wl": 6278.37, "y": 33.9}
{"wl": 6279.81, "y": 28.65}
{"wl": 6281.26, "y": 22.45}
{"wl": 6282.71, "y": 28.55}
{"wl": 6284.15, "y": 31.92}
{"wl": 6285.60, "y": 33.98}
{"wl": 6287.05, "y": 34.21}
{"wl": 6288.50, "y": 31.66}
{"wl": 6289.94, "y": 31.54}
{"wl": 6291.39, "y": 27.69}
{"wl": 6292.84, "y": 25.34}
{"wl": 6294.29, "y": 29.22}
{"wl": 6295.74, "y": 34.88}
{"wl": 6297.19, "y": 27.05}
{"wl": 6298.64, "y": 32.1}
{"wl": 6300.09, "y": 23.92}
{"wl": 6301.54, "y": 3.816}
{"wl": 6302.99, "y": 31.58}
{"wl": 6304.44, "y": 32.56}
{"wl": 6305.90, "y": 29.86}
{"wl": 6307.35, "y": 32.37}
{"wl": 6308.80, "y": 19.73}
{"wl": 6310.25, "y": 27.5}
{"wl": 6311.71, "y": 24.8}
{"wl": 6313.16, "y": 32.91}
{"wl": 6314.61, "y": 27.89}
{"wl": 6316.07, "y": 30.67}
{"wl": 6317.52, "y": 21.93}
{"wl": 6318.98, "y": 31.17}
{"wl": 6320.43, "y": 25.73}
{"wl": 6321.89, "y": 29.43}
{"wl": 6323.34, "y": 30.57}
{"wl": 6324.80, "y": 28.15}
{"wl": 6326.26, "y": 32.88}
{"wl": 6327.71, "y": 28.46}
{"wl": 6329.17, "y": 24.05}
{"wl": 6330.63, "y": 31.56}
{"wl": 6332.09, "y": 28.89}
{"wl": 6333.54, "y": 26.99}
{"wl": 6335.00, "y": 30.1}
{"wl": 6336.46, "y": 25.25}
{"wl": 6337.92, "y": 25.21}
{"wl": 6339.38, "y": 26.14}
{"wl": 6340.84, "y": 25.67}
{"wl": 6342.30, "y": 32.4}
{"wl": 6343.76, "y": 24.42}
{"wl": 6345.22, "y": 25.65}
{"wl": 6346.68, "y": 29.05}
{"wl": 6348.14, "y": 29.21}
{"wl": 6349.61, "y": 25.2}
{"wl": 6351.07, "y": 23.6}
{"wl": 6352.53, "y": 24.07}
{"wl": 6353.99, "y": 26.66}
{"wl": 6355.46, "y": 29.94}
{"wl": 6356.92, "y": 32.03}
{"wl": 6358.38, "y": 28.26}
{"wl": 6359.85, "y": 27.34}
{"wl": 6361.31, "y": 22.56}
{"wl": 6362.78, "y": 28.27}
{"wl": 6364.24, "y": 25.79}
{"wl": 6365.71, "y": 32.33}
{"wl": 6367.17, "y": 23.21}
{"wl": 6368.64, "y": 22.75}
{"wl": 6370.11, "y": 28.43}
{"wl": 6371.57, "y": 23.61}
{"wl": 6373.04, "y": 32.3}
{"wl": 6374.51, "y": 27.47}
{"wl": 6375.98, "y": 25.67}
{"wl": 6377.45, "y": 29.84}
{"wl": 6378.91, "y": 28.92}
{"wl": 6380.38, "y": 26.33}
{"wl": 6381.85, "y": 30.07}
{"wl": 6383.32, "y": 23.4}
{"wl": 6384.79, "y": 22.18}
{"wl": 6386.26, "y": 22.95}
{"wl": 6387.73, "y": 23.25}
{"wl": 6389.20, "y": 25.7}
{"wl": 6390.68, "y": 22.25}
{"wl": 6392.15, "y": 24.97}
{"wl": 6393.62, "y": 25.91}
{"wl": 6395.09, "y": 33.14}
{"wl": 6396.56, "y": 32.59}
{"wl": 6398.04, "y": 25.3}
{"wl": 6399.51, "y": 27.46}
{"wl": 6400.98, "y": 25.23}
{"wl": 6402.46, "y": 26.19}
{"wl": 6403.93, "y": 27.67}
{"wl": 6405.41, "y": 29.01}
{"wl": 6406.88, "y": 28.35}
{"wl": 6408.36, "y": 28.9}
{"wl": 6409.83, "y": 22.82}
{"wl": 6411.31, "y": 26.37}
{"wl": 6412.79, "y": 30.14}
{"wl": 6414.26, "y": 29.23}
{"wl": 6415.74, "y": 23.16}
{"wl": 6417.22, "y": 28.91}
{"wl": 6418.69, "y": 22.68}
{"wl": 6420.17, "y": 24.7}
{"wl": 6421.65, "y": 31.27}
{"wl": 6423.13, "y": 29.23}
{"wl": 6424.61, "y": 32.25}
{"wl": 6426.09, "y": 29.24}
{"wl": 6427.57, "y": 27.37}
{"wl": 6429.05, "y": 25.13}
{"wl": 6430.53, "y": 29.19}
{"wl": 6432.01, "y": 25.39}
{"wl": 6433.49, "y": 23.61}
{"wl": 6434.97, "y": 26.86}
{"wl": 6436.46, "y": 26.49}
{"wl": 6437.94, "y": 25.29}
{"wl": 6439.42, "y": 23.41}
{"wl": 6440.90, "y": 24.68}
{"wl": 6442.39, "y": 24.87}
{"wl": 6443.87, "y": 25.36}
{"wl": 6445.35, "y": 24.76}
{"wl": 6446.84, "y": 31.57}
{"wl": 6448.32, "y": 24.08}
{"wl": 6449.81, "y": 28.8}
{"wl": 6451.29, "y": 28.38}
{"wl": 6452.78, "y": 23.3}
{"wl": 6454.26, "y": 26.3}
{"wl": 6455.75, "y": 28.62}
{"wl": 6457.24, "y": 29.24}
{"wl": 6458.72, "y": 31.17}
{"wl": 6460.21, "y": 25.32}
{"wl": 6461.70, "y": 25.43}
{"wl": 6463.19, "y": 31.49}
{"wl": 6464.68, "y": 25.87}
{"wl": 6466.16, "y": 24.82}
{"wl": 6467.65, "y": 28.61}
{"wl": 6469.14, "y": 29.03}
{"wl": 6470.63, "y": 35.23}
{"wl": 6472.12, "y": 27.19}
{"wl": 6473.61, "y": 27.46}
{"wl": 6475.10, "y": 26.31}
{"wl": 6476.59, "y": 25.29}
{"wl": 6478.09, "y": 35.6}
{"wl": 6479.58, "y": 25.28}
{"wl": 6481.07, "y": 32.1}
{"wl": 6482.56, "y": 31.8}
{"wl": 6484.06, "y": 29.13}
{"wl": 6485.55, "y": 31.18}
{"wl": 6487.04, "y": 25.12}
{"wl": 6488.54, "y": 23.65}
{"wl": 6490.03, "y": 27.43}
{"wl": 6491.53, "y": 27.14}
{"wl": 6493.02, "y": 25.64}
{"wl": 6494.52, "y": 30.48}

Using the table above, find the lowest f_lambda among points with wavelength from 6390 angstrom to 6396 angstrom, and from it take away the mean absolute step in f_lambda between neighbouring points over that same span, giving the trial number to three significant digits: 18.6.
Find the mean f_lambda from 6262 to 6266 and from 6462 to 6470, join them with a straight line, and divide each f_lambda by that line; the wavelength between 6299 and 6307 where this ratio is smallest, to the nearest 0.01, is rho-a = 6301.54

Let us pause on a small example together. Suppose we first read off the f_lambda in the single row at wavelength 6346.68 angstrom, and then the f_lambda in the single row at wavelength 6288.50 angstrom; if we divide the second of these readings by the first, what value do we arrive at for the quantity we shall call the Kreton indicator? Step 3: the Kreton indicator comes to 1.09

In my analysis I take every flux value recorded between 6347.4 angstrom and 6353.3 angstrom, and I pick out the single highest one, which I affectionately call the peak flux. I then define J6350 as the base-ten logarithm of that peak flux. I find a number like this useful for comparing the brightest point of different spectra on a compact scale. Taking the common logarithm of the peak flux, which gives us 1.47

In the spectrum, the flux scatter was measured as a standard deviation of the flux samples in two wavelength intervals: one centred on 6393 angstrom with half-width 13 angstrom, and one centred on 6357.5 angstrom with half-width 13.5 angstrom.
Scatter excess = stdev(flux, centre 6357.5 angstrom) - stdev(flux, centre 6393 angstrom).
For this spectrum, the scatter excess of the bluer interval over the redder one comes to -0.2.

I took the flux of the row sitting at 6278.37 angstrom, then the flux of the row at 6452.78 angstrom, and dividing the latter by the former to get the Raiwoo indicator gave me 0.69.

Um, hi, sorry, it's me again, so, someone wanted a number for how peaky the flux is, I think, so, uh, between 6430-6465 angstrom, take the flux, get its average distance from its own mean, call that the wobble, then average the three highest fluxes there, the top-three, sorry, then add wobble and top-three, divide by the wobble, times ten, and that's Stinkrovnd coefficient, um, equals 158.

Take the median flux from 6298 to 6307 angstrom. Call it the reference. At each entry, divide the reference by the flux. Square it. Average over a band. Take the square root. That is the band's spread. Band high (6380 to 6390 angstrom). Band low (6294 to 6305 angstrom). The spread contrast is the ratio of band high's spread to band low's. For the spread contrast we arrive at 0.42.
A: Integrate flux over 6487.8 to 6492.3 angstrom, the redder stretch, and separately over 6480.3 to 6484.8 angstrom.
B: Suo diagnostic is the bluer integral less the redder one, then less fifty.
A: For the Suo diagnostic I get -28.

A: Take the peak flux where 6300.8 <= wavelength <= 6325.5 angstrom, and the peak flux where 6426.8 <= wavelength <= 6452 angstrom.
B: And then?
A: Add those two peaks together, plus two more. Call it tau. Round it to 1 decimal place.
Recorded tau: 66.5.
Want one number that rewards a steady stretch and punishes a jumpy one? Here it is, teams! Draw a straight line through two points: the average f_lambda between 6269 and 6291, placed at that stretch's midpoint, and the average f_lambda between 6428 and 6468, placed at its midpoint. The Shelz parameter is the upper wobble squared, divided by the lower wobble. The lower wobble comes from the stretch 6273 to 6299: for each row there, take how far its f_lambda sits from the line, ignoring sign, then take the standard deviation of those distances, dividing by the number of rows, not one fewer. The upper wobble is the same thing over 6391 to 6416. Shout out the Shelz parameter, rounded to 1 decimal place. 1.4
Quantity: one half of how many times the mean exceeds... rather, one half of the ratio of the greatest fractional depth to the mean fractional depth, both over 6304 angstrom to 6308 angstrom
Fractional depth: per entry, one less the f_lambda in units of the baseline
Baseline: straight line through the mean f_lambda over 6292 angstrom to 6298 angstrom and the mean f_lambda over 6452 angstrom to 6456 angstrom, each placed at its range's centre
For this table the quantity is 0.2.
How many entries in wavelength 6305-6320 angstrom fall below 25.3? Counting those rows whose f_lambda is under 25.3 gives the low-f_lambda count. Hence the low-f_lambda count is 3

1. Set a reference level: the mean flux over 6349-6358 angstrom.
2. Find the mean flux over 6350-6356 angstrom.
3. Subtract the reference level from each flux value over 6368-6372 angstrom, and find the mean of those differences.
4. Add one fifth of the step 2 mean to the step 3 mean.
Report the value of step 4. 3.2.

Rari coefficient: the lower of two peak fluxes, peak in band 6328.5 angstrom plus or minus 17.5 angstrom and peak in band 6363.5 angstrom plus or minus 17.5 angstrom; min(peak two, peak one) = 32.3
